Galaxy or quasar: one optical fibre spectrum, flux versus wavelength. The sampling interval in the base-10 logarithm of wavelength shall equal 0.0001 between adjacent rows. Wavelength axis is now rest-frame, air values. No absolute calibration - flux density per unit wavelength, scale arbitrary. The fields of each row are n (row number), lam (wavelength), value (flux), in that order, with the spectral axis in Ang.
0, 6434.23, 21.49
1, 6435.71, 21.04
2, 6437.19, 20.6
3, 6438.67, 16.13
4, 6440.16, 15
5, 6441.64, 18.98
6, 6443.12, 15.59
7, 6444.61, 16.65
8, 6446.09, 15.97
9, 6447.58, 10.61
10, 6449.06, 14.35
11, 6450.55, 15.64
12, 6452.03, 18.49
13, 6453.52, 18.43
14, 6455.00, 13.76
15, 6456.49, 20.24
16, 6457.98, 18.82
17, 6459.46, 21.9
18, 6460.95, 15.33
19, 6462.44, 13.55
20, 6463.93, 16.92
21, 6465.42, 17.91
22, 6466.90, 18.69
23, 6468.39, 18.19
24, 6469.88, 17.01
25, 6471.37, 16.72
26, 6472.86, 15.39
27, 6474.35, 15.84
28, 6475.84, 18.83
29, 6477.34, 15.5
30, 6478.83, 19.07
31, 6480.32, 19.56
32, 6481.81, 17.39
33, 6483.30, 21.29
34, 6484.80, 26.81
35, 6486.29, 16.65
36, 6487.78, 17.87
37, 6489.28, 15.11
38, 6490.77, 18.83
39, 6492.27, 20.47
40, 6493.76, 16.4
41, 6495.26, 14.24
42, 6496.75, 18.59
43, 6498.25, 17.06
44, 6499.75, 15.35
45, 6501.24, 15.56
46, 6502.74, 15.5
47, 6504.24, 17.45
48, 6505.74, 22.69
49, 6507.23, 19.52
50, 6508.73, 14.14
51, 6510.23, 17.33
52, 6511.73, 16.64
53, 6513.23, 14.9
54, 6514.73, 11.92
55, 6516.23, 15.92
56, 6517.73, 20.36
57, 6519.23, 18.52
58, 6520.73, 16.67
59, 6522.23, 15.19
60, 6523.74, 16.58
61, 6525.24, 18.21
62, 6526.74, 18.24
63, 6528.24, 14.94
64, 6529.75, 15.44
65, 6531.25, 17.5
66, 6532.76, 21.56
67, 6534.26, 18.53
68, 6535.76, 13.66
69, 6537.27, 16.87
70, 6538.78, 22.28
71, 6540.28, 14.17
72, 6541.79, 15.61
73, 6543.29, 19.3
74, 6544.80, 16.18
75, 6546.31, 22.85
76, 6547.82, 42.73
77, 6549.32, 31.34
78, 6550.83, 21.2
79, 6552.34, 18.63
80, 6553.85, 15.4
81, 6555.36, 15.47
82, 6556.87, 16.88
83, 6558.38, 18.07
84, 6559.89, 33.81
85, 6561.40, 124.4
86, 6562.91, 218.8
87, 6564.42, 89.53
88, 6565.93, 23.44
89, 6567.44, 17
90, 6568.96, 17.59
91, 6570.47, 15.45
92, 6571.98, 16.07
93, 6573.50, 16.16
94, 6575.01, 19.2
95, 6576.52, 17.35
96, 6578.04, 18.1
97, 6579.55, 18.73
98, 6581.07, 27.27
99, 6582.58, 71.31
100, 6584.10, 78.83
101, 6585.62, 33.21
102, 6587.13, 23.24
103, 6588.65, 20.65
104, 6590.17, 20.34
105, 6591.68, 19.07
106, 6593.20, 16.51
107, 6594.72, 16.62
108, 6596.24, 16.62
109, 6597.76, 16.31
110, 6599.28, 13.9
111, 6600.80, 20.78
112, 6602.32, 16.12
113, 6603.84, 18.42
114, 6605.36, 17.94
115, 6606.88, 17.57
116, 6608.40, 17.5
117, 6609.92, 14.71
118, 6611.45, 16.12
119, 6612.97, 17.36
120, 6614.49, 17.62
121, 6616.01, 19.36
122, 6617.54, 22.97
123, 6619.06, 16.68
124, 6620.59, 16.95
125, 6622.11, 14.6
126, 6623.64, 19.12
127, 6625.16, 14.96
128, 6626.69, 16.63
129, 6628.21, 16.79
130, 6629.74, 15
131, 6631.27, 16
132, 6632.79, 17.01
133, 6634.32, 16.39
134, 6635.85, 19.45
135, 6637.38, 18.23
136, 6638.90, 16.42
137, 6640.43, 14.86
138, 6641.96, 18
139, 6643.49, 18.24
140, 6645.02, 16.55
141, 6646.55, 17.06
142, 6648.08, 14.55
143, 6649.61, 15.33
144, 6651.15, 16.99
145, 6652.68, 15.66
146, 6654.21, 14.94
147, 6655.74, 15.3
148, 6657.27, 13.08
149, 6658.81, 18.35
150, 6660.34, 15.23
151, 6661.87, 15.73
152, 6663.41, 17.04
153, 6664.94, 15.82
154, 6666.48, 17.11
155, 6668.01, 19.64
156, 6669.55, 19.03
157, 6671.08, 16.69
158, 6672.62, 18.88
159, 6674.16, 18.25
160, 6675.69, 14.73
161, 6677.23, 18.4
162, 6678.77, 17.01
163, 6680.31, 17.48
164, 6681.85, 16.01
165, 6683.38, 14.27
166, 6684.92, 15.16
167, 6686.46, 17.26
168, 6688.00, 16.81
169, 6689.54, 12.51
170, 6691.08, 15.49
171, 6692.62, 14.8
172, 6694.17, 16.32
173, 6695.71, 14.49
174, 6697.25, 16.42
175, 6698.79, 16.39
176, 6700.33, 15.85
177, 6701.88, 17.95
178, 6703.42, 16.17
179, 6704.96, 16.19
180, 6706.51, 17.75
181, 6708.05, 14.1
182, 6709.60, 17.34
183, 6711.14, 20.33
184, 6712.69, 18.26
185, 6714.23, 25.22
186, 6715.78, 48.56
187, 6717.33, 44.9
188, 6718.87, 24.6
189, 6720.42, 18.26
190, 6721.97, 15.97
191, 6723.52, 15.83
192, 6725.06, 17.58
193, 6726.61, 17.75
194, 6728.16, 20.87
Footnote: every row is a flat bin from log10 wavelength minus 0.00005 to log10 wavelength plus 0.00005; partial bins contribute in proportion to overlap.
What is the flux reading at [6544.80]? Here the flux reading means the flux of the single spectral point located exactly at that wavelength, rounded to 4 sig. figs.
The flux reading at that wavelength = 16.18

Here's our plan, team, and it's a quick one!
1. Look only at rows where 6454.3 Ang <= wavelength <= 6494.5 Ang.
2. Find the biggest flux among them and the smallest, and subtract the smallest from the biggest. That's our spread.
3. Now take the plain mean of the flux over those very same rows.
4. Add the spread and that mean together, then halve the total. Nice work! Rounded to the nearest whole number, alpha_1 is 16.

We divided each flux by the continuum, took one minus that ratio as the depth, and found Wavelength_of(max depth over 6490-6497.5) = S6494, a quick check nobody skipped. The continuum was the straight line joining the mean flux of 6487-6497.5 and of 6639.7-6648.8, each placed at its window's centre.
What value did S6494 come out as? 6495.26 Ang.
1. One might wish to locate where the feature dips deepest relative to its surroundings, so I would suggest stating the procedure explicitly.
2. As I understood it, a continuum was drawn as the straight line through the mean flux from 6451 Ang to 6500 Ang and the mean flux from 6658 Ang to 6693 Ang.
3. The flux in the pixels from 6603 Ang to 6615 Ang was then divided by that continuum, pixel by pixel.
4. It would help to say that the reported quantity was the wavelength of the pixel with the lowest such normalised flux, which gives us 6609.92 Ang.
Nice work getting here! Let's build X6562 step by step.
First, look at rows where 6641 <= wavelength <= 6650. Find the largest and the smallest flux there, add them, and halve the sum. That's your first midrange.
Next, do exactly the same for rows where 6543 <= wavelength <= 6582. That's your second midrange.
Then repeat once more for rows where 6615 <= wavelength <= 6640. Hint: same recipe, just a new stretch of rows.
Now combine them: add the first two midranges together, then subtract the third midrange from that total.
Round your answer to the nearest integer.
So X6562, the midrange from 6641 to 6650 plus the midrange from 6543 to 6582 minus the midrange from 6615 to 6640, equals 115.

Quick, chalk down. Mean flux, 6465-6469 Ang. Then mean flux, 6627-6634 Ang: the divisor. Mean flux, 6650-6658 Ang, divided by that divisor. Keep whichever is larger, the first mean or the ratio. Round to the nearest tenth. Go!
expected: 18.3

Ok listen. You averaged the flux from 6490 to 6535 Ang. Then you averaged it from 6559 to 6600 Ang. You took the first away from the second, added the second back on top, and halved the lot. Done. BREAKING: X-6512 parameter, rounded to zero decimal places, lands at 29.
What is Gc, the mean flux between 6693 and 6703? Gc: 16.2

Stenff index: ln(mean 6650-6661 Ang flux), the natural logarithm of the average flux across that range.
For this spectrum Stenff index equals 2.750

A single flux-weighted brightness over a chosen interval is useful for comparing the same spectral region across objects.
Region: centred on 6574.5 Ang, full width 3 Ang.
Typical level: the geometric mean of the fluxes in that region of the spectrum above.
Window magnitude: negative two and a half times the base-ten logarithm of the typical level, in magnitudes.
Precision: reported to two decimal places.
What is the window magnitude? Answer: -3.11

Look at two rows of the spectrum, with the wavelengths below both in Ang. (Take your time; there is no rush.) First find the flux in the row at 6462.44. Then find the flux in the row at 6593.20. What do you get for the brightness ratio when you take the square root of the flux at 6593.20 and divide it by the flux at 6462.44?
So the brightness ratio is 0.300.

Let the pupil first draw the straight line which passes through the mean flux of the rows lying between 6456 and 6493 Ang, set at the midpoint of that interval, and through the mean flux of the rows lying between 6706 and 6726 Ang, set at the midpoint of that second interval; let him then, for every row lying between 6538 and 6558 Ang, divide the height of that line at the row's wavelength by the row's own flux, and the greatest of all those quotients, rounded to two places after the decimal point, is 1.37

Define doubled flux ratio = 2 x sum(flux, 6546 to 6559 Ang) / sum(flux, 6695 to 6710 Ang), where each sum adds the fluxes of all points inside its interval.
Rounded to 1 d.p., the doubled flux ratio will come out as 2.5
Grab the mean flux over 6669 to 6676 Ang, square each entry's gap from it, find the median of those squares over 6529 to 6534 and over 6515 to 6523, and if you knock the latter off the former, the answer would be 2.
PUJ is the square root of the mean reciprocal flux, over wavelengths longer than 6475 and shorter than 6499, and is 0.236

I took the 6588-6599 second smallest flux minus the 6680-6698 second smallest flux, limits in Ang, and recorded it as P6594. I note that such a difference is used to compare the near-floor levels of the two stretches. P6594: 2.2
